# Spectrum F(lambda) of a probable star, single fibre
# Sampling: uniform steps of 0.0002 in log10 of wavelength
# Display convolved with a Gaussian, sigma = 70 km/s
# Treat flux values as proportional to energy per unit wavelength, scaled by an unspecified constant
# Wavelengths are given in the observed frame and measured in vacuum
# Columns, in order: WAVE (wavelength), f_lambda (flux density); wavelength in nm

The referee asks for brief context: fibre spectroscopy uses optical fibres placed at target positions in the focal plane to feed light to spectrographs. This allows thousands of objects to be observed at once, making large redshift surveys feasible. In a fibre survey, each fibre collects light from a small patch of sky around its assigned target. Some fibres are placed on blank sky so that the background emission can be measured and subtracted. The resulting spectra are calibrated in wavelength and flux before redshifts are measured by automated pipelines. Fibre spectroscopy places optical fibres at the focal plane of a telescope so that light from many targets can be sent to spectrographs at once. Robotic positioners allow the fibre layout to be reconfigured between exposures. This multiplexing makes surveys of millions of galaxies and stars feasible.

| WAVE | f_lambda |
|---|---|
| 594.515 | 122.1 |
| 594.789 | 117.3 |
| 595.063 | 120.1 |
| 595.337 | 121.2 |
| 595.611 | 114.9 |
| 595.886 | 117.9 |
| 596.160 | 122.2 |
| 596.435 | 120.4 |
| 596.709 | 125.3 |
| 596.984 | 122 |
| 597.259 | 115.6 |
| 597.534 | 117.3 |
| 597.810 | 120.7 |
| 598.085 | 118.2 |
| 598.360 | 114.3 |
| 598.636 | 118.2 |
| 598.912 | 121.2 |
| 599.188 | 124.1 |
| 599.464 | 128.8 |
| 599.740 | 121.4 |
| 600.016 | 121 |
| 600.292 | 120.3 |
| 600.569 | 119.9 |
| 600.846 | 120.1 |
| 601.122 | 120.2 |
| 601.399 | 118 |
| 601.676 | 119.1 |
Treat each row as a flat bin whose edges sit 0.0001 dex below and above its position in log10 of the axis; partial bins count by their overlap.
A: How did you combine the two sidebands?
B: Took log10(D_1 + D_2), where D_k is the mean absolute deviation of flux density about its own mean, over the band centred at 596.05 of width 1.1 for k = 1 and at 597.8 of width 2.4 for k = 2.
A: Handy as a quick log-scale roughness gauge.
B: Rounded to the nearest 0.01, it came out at 0.72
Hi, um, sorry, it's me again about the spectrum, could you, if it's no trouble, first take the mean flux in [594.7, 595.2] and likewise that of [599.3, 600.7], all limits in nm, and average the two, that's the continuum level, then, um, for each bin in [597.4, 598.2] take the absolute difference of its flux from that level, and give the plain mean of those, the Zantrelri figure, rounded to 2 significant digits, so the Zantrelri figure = 1.9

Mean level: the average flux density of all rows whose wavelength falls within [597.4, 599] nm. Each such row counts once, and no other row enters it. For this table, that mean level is 118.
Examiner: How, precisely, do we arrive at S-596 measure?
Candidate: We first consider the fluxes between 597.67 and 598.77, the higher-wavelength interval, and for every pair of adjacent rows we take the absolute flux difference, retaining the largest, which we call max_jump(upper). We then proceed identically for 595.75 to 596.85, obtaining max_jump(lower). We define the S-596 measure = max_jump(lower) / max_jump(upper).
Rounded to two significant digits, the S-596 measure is 1.3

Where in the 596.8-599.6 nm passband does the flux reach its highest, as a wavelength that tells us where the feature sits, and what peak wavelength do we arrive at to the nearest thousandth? 599.464 nm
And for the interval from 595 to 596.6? 596.160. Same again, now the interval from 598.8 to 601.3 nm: 599.464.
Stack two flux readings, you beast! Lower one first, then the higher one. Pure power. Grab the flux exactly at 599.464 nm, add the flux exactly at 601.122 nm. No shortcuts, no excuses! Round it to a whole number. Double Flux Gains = 249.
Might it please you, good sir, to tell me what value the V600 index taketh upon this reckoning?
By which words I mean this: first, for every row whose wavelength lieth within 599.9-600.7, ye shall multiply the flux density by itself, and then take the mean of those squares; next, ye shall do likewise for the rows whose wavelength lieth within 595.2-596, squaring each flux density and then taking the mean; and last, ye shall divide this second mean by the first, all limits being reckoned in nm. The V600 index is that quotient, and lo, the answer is 0.96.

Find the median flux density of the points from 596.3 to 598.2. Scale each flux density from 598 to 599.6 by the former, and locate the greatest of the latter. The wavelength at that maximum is 599.464 nm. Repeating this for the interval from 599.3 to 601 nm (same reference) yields 599.464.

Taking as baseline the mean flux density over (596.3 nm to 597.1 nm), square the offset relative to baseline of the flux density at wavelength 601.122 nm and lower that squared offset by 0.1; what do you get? 6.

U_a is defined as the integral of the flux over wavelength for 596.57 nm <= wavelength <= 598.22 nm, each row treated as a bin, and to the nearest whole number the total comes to 198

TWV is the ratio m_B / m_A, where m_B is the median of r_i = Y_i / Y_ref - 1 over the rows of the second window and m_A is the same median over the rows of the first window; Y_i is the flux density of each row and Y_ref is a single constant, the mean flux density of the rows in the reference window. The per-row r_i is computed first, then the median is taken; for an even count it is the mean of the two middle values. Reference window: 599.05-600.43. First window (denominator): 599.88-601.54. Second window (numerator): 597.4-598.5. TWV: 1.8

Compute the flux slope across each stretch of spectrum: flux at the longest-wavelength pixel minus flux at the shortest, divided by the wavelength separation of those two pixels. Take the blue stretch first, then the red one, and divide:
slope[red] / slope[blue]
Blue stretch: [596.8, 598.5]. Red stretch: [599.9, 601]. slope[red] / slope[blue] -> 0.2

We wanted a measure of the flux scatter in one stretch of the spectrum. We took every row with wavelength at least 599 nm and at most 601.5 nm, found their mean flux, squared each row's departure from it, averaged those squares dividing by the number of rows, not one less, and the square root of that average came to 3.0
